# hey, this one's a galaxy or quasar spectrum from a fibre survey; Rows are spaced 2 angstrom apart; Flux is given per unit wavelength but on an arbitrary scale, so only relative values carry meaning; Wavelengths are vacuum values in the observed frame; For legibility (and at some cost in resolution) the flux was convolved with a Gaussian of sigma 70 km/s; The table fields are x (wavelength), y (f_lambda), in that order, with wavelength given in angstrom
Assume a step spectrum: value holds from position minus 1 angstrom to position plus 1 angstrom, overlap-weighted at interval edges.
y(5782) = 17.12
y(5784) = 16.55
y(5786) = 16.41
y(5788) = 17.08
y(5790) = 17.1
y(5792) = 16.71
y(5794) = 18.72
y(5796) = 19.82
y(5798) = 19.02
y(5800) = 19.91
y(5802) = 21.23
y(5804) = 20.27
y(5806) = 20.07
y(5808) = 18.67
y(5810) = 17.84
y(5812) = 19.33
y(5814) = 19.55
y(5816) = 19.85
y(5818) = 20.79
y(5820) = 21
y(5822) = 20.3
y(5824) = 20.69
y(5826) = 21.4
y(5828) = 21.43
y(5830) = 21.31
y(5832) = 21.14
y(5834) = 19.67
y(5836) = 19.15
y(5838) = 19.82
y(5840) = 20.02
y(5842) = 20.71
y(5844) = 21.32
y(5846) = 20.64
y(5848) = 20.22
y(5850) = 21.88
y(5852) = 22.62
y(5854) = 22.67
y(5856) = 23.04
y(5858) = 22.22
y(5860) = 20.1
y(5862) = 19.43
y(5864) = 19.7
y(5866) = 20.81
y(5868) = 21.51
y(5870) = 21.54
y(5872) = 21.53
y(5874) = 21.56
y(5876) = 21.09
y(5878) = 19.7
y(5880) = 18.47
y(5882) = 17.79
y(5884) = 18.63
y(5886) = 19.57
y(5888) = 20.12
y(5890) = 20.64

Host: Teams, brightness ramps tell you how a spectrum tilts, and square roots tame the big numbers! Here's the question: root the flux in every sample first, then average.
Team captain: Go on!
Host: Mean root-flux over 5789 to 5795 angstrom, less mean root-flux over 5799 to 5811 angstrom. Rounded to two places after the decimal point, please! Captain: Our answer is -0.25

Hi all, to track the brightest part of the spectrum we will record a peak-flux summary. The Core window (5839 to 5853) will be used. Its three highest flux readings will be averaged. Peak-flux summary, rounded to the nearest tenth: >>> 21.9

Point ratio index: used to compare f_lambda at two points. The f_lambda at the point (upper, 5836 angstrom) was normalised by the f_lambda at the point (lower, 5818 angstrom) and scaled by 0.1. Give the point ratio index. 0.092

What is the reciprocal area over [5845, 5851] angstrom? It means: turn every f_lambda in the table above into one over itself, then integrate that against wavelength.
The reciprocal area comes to 0.29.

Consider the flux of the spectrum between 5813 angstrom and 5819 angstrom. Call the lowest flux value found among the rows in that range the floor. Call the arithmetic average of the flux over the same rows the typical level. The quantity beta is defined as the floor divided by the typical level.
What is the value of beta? 0.97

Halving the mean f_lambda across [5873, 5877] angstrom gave 10.7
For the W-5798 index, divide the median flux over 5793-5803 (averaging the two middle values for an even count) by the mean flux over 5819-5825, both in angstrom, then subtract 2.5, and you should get -1.54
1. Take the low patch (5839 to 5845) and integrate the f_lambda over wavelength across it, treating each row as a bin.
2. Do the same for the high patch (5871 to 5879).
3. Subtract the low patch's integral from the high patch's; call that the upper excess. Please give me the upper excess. 44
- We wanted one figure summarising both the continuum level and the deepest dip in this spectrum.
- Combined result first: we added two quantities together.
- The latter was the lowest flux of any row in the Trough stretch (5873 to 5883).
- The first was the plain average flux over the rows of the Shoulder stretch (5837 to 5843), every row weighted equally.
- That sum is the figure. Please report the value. 38.0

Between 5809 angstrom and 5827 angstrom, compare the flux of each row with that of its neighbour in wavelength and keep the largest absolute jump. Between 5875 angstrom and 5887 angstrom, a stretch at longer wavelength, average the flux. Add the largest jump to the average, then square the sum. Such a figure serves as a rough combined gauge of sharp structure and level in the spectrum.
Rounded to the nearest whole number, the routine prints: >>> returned 428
